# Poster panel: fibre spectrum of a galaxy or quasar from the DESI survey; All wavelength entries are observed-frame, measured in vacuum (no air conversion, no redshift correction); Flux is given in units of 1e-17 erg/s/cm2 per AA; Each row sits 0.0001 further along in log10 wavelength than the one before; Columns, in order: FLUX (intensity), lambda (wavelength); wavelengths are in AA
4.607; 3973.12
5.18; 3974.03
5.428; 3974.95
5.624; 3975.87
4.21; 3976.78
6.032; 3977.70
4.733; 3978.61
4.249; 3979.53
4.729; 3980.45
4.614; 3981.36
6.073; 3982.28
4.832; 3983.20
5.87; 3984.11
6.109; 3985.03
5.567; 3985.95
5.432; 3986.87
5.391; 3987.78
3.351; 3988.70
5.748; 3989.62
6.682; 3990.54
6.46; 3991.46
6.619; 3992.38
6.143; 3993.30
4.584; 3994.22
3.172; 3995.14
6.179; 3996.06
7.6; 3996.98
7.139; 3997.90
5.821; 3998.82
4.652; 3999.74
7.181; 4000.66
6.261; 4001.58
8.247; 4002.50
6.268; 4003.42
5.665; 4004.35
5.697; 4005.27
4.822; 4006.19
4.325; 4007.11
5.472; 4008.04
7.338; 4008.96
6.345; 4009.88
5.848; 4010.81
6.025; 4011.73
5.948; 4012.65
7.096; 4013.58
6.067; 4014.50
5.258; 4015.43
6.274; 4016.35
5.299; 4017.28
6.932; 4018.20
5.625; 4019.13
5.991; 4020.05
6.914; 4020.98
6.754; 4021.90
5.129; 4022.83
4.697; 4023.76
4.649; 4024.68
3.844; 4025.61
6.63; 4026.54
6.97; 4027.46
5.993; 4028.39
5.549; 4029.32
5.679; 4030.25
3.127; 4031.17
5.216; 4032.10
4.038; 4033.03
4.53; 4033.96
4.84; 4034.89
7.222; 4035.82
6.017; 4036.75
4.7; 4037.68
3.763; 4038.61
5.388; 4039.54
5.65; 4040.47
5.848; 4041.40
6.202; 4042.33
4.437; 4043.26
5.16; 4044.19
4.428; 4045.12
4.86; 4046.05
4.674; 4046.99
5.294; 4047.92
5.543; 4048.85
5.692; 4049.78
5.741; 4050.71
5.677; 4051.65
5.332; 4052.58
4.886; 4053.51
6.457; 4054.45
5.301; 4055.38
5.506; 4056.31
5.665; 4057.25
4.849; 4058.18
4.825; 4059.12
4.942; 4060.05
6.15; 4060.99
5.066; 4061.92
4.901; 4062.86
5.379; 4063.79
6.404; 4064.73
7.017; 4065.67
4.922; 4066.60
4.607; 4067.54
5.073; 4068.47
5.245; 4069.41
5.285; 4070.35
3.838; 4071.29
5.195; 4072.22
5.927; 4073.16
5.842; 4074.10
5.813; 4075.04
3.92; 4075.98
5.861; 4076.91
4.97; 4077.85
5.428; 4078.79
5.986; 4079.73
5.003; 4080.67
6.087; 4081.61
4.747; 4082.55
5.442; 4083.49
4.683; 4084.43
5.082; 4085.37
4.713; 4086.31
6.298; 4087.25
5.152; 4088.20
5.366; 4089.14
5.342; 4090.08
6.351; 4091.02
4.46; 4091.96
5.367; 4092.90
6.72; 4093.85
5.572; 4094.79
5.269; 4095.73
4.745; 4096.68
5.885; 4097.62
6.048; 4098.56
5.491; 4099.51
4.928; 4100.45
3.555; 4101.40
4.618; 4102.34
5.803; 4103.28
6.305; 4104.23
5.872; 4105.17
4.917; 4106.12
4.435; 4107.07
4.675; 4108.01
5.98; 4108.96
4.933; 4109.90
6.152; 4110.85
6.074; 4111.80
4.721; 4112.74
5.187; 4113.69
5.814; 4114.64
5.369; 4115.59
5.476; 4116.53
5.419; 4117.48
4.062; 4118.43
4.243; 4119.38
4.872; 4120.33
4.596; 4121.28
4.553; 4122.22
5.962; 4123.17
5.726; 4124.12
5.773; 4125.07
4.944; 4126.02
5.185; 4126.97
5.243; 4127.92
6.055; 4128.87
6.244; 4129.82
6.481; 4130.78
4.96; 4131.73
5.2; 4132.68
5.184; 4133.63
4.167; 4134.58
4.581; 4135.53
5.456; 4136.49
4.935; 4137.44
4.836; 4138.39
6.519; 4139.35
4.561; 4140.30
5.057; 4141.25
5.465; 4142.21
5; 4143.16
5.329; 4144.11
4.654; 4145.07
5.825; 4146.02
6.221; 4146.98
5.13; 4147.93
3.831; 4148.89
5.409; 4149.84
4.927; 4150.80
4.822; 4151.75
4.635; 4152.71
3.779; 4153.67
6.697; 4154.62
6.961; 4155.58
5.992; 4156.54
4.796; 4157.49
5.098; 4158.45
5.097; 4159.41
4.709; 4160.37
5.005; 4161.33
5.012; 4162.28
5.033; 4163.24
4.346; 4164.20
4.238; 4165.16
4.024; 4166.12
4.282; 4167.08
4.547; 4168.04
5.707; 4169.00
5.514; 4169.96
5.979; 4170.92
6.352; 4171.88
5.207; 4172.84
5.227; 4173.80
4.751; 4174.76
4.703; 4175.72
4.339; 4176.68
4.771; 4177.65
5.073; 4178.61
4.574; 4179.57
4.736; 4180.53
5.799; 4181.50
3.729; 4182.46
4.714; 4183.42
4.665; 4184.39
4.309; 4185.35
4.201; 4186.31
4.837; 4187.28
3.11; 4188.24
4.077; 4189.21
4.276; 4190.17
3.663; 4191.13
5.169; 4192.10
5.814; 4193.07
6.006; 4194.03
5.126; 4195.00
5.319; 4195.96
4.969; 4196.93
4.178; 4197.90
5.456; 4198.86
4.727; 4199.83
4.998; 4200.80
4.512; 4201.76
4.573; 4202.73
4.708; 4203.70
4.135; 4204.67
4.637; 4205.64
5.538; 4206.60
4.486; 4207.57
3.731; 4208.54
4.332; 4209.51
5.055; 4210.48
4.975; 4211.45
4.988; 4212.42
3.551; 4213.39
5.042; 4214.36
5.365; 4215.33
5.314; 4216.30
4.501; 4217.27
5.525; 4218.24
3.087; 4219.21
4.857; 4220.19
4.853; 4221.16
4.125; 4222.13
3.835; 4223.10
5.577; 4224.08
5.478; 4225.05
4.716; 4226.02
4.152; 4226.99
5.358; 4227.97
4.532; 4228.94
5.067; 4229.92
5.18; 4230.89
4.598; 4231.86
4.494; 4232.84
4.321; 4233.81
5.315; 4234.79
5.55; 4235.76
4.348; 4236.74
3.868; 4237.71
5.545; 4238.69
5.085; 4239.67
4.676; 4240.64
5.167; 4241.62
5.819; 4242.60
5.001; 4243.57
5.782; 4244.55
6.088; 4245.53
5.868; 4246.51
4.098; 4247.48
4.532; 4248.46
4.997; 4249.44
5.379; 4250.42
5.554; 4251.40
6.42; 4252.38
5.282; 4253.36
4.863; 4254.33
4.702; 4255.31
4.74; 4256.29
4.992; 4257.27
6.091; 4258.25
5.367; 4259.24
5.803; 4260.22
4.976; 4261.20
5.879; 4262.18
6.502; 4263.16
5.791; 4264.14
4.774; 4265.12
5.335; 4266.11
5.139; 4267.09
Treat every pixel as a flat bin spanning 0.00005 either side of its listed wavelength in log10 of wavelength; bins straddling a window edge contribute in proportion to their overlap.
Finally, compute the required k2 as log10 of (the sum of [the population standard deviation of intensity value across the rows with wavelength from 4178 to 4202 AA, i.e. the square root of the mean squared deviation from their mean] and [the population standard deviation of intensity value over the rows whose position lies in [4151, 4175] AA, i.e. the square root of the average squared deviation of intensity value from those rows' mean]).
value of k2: 0.168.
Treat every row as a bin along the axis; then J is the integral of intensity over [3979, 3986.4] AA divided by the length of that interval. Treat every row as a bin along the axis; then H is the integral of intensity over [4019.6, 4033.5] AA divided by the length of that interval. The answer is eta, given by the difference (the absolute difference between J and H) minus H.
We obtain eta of -5.2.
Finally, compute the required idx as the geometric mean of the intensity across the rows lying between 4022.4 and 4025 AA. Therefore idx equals 4.8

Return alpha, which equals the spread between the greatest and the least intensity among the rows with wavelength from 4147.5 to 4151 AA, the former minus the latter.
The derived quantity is 1.6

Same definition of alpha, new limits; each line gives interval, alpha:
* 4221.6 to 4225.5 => 1.7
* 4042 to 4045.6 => 1.8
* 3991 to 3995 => 2.0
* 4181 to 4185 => 2.1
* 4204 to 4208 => 1.4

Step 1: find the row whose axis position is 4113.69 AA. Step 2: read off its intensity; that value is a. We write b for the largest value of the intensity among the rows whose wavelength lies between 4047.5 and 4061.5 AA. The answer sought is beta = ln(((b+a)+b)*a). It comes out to 4.54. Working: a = 5.187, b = 6.457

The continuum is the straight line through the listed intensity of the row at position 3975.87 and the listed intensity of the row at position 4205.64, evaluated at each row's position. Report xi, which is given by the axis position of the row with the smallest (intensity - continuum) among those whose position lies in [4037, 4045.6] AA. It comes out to 4038.61 AA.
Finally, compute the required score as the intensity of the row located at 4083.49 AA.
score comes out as 5.442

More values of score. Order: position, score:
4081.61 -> 6.087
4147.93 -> 5.13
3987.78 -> 5.391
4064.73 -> 6.404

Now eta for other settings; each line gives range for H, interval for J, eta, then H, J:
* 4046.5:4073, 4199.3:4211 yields -4.6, 5.3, 4.62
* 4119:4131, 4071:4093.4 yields -5.3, 5.4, 5.30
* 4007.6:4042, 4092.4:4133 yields -5.3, 5.6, 5.33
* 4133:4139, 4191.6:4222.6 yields -4.8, 4.9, 4.80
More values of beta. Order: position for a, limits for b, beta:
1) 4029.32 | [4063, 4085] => 4.69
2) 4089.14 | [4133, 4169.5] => 4.64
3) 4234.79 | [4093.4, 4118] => 4.60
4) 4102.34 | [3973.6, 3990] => 4.35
